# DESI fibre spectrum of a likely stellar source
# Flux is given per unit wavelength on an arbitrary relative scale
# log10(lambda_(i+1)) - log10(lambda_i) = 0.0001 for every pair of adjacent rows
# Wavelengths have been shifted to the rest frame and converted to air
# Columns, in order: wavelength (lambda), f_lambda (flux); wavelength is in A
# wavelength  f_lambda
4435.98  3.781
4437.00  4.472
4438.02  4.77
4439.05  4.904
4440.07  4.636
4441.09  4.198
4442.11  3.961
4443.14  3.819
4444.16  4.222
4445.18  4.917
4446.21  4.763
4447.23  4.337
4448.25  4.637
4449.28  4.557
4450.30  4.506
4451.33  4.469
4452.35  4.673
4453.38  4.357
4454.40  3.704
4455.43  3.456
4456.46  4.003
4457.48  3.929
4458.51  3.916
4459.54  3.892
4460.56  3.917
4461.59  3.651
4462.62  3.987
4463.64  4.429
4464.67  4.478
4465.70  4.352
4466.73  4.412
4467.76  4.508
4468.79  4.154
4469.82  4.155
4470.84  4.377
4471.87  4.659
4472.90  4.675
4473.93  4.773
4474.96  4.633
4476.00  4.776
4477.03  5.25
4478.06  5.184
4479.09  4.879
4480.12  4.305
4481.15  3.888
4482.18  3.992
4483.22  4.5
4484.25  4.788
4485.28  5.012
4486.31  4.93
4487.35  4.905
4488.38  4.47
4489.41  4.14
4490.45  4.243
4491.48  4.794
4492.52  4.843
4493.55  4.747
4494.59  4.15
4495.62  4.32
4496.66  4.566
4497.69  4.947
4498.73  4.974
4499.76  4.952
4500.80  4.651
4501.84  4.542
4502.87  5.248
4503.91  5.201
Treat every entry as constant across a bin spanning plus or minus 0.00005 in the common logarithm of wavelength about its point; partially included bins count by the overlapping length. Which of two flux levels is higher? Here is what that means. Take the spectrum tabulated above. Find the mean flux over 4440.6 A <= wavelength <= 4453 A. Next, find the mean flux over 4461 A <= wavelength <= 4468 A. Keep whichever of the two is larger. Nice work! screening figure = 4.42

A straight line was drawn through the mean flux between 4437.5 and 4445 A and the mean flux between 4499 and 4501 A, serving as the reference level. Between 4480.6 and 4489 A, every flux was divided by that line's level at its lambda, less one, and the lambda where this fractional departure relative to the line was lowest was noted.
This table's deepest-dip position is 4481.15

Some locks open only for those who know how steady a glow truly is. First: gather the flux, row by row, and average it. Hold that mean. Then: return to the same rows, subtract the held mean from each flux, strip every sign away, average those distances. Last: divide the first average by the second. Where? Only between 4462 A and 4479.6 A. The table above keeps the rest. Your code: 17.1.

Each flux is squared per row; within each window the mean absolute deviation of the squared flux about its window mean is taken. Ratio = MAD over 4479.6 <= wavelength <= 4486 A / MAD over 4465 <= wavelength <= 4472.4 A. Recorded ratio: 2.7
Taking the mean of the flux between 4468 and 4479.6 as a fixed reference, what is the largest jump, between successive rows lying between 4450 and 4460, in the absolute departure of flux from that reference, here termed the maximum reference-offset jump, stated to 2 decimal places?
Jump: 0.65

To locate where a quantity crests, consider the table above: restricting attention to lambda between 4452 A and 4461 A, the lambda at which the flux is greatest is 4452.35 A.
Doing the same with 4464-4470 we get 4467.76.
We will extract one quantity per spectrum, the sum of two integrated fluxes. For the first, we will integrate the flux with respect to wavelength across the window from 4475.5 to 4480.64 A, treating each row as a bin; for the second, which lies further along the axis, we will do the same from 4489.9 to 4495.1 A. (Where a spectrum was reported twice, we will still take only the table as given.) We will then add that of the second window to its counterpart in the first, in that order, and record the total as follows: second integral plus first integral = 48.7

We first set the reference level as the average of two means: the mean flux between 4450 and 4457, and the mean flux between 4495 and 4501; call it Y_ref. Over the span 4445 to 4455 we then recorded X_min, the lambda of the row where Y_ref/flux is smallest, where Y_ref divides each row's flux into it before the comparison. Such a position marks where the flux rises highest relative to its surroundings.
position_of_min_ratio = 4445.18 A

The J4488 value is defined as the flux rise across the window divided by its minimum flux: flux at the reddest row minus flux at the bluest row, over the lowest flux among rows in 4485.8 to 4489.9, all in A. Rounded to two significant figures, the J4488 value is -0.19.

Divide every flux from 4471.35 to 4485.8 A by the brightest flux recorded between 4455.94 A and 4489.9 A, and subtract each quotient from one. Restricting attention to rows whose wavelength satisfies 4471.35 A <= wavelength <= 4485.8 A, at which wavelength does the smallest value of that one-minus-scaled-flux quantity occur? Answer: 4477.03 A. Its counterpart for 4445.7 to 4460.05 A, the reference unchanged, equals 4446.21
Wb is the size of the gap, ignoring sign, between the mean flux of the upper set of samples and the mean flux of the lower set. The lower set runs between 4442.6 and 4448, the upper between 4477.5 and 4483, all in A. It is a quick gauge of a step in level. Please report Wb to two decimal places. 0.04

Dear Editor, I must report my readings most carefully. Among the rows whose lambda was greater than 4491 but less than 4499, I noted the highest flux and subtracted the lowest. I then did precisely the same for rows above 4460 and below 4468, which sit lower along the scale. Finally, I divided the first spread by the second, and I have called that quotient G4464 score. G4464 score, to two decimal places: 0.96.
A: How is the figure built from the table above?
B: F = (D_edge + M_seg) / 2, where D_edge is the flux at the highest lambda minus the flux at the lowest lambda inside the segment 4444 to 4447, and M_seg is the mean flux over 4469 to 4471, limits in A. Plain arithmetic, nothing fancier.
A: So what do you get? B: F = 2.4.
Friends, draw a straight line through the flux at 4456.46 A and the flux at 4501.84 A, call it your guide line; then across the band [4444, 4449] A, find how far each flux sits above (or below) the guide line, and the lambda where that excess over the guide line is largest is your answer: 4445.18 A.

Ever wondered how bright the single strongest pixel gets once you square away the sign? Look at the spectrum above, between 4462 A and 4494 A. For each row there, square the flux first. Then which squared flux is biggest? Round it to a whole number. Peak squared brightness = 28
